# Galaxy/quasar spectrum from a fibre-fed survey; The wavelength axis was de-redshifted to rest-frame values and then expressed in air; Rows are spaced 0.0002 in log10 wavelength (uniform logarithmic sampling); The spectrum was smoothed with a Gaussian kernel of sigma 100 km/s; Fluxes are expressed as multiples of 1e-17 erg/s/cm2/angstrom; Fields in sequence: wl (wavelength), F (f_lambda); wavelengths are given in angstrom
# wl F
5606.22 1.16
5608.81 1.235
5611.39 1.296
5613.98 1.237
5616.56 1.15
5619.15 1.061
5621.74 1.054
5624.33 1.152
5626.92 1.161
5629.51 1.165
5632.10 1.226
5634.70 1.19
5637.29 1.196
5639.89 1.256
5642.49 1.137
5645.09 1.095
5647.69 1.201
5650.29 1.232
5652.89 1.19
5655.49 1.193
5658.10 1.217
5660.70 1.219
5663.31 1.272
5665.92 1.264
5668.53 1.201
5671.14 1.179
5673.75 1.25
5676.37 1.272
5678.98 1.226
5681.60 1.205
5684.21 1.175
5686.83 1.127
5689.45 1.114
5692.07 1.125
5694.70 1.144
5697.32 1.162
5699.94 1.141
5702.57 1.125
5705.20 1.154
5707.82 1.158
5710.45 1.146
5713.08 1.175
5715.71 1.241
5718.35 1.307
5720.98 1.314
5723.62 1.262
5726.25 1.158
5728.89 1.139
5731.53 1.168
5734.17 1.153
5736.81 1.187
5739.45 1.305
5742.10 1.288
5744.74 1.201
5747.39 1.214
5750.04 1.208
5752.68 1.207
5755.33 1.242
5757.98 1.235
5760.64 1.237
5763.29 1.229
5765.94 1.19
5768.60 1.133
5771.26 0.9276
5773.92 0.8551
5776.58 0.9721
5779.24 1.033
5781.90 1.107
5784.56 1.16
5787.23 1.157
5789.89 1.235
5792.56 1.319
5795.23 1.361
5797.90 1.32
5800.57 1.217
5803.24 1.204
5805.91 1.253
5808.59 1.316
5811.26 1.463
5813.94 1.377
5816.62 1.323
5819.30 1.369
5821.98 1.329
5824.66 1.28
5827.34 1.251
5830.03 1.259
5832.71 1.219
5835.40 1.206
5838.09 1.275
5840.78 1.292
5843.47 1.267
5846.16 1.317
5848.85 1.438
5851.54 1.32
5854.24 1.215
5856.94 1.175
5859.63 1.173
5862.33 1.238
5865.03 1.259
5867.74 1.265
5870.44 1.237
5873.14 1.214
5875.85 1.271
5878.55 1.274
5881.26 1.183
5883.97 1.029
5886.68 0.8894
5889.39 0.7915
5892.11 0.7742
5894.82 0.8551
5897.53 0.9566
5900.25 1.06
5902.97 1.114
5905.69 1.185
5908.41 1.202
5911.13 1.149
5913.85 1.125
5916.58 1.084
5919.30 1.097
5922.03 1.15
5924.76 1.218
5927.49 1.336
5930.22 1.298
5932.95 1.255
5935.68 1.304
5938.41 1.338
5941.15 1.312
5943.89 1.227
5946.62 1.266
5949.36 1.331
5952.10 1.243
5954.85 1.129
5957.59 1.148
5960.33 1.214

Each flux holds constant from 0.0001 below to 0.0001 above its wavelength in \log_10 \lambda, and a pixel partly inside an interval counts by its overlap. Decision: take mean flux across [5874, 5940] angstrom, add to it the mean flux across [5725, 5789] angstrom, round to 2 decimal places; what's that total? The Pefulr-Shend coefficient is 2.28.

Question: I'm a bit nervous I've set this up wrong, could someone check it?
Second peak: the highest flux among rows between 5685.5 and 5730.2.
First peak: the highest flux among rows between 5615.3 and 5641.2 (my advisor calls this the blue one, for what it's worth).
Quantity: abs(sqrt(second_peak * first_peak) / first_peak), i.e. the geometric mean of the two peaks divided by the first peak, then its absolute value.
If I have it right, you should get 1.02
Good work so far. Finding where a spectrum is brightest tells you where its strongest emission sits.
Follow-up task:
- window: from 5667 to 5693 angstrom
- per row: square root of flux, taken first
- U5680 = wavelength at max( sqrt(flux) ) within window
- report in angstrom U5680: 5676.37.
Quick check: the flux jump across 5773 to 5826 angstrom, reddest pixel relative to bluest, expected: 0.42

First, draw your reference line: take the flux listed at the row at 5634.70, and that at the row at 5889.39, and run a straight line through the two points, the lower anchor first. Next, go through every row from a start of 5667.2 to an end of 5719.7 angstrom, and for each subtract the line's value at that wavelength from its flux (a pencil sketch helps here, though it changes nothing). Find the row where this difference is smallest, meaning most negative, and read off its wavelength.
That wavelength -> 5689.45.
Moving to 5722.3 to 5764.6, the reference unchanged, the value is 5728.89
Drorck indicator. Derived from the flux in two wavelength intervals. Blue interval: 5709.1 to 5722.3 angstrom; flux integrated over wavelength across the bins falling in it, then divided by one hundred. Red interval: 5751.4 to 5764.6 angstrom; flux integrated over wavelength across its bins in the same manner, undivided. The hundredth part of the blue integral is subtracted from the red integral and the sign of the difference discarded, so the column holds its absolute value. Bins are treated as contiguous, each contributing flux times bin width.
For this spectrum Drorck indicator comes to 16.1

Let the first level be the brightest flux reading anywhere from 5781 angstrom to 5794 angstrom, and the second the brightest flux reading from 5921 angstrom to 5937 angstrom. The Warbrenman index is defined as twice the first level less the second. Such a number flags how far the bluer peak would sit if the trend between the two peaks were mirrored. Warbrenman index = 1.30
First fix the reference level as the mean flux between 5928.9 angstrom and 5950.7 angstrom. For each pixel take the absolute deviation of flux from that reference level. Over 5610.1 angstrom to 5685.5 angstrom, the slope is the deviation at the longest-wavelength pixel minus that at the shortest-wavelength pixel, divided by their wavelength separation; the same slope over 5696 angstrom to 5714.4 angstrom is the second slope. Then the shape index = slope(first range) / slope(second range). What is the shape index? -1.9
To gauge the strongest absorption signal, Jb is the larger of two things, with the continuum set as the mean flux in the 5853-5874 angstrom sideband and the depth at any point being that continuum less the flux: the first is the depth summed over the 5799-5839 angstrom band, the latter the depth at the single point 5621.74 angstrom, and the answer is 0.2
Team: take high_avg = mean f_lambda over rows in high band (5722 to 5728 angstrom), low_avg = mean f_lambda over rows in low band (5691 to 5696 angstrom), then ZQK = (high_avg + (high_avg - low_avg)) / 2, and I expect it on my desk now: 0.643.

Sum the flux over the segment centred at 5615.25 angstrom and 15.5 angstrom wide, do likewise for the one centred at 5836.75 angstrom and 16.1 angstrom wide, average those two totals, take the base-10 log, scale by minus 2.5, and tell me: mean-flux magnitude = -2.155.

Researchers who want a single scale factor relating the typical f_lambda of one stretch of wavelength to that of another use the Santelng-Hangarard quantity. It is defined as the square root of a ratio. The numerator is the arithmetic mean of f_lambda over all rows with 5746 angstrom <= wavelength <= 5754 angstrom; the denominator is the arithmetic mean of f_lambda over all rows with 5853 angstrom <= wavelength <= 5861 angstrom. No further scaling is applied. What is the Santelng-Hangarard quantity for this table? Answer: 1.009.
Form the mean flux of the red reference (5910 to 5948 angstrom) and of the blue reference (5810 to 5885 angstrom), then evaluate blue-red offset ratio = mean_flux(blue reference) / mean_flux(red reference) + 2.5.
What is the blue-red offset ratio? 3.53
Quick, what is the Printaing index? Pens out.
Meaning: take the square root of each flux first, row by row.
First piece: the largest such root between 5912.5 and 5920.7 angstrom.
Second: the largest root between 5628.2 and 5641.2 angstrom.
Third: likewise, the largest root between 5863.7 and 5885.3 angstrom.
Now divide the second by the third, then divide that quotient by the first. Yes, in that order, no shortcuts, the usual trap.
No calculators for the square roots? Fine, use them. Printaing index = 0.94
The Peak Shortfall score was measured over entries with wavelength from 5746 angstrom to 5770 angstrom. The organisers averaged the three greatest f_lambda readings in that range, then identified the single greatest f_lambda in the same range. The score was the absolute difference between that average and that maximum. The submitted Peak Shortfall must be 0.00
